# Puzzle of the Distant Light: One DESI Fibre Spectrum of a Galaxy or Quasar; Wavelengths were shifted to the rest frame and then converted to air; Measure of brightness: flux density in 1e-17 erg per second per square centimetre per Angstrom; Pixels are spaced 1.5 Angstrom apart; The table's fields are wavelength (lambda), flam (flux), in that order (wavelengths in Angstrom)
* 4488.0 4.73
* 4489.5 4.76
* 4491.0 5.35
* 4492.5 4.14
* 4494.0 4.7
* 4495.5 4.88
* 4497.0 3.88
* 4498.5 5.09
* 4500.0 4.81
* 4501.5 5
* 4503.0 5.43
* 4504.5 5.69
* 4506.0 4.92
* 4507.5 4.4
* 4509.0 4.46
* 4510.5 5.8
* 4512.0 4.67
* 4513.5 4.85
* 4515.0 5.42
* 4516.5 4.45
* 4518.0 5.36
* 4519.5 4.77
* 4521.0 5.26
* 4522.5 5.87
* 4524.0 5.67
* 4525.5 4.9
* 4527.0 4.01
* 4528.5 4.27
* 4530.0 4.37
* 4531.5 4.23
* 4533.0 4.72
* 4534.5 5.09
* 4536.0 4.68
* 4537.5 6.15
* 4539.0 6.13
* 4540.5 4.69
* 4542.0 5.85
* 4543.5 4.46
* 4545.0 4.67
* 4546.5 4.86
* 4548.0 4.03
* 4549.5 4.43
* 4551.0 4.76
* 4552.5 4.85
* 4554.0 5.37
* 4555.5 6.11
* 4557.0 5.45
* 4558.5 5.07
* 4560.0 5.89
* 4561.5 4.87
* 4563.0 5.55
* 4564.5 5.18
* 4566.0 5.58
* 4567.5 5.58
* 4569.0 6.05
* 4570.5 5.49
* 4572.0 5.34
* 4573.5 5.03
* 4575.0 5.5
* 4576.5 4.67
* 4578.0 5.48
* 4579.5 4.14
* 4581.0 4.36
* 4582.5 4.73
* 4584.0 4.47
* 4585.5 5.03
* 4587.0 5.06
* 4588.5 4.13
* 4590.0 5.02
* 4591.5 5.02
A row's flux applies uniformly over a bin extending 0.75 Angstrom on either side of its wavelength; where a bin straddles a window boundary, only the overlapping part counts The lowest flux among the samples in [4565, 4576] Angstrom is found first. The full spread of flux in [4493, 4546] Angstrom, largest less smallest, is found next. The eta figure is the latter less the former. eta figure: -2.76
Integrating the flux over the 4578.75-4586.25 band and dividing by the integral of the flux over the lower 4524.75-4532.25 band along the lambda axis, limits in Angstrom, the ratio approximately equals 1.04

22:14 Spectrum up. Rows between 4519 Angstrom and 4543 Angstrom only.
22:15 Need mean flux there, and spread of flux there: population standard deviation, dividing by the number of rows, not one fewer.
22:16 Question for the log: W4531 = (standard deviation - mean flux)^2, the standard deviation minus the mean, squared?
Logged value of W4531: 19.0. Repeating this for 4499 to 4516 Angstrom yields 21.0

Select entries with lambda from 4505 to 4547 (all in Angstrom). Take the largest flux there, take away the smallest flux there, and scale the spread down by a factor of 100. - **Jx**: 0.0214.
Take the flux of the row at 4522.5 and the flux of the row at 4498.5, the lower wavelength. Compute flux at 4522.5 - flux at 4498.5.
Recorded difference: 0.8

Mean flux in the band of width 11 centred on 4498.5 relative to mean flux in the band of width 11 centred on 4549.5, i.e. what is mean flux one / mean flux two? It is 1.02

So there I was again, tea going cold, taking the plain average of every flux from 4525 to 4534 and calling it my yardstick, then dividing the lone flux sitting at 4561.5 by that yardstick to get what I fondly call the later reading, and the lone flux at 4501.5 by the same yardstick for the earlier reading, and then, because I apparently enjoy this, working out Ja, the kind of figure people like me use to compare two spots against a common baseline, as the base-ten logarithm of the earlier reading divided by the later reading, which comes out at 0.011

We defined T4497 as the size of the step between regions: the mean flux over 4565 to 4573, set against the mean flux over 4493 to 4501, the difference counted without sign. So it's 0.9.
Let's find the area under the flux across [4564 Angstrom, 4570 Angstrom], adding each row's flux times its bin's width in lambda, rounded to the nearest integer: 34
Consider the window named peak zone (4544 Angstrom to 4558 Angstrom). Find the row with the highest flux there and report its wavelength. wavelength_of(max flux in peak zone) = 4555.5 Angstrom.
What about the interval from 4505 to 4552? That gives 4537.5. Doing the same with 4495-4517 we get 4510.5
